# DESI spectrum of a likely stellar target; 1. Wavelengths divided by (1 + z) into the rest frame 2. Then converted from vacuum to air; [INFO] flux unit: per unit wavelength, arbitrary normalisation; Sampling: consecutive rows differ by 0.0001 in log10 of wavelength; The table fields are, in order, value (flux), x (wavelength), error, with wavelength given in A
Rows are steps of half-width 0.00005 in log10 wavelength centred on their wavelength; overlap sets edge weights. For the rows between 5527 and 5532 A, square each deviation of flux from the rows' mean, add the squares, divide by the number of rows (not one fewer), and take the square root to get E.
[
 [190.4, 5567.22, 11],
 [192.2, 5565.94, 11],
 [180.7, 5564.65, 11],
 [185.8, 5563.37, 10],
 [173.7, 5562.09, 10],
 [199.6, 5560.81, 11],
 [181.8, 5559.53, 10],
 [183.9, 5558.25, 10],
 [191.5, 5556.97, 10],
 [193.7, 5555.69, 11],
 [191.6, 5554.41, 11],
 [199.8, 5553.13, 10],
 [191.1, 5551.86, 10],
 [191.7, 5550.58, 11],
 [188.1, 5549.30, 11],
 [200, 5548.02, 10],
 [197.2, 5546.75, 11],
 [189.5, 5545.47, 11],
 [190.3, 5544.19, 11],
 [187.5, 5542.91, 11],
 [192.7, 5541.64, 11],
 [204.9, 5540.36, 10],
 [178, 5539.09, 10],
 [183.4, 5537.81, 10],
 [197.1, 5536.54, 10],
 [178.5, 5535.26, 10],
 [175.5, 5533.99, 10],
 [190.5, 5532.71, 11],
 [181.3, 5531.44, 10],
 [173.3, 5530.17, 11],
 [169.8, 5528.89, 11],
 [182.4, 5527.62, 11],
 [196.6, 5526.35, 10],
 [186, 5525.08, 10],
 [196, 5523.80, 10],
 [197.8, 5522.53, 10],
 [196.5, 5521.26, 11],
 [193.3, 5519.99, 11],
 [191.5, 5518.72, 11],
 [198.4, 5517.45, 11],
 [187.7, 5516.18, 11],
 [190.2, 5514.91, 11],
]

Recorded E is 5.3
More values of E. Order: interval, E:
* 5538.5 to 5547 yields 7.7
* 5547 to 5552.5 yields 4.4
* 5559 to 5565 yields 8.6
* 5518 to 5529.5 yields 8.7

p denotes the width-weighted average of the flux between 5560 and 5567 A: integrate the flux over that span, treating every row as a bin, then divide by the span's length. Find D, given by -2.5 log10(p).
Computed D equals -5.68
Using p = 186.4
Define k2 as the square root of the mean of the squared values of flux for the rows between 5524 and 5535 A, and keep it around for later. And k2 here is 182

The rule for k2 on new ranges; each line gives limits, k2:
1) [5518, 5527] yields 194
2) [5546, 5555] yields 194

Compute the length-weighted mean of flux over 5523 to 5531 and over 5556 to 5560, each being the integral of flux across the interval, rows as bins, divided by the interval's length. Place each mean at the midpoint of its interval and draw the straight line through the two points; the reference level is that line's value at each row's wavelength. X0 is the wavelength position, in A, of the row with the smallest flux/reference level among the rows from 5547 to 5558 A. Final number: 5549.30 A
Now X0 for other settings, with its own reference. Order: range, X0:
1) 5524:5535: 5528.89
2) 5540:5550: 5542.91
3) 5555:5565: 5562.09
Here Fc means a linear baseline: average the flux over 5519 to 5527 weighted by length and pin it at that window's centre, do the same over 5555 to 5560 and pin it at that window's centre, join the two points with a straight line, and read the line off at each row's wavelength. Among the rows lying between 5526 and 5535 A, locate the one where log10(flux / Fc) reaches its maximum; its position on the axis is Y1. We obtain 5526.35 A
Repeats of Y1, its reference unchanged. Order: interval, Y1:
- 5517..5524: 5522.53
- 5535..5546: 5540.36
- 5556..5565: 5560.81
